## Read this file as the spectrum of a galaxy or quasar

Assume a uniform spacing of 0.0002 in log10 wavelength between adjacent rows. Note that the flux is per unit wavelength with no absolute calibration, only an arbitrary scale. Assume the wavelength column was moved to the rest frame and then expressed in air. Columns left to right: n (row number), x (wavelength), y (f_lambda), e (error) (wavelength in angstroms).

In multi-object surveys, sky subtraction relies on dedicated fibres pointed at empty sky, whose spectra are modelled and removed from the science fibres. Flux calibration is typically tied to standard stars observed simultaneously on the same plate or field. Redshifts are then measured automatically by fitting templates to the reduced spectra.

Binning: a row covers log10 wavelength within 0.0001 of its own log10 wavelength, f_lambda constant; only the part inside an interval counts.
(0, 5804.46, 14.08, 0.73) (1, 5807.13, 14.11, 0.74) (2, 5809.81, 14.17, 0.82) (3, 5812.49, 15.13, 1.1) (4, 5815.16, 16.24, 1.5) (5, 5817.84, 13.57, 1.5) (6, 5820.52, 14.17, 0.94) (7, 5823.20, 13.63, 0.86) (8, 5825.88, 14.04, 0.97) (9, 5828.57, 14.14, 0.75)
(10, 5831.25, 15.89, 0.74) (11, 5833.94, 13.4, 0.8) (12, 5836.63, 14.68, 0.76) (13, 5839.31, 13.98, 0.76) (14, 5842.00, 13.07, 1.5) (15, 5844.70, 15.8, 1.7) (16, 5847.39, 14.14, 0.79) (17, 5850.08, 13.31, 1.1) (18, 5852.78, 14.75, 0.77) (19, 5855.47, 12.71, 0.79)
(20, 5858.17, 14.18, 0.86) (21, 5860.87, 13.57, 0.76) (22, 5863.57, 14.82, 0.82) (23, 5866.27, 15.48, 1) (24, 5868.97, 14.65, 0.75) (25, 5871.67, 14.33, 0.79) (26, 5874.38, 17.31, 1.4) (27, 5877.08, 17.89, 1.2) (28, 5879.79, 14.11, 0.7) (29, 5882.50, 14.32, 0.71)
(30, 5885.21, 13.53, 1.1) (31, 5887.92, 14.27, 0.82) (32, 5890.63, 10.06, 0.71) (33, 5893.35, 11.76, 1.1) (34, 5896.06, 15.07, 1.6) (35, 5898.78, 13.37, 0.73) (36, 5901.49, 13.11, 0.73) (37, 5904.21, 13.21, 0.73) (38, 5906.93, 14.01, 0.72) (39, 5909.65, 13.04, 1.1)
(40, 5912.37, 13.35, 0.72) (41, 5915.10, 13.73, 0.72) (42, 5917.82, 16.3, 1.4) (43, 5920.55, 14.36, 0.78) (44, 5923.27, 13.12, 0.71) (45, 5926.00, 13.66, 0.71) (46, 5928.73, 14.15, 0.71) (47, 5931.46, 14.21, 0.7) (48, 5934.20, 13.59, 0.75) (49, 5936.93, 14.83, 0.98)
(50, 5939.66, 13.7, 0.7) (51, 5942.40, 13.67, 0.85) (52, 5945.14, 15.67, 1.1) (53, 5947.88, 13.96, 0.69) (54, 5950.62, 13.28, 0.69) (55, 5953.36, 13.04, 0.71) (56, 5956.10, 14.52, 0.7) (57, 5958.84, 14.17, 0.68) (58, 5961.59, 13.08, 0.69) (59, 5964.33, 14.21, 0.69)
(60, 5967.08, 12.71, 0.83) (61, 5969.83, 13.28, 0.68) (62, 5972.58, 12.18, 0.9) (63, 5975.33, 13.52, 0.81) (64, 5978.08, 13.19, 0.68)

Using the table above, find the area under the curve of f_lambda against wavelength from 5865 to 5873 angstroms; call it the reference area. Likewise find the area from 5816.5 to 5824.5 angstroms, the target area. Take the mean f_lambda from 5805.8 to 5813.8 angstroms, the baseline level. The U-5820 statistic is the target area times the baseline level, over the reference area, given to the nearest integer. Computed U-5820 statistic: 13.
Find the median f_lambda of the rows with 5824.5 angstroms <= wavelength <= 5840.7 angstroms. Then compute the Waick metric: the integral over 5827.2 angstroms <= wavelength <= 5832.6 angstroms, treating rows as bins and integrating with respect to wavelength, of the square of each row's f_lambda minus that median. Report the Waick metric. 9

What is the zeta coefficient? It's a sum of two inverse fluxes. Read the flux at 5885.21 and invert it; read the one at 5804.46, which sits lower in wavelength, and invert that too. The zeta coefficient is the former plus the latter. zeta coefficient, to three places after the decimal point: 0.145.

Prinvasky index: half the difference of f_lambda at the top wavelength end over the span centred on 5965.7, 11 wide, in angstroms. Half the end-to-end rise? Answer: 0.1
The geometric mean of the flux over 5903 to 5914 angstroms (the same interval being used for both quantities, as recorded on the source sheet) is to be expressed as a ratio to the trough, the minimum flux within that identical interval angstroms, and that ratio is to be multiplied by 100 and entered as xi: 103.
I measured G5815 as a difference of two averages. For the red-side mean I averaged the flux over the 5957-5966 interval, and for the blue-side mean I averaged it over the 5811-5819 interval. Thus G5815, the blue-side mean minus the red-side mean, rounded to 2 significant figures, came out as 1.2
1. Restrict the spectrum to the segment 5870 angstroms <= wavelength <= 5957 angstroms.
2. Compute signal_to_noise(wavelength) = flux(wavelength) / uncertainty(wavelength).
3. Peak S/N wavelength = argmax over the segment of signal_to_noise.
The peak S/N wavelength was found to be 5956.10 angstroms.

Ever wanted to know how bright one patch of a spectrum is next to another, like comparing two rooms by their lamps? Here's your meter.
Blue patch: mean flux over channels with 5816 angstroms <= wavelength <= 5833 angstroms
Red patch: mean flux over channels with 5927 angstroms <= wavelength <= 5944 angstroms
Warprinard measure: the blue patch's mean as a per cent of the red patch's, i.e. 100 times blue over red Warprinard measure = 102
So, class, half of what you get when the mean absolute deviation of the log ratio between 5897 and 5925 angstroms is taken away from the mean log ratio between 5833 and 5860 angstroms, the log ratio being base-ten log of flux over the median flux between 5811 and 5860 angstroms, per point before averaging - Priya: -0.0128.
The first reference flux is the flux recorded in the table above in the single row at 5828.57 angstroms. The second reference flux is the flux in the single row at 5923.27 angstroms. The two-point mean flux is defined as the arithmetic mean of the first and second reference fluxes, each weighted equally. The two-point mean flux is 13.6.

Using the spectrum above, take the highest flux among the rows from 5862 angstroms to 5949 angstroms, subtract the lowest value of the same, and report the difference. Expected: 7.8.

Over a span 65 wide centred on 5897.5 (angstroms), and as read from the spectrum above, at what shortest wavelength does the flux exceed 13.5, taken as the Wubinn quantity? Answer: 5866.27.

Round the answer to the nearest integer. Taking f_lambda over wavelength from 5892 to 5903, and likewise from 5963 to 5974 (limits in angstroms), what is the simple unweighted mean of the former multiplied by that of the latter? 175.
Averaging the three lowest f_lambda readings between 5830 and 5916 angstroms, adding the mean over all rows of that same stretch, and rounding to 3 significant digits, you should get 25.6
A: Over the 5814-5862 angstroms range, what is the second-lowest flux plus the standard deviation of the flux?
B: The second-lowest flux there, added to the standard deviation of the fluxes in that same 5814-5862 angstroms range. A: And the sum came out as 14.0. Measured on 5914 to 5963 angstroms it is 13.9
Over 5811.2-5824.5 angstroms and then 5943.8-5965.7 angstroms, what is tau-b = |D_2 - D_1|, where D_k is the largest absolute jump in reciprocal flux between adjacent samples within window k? 0.0043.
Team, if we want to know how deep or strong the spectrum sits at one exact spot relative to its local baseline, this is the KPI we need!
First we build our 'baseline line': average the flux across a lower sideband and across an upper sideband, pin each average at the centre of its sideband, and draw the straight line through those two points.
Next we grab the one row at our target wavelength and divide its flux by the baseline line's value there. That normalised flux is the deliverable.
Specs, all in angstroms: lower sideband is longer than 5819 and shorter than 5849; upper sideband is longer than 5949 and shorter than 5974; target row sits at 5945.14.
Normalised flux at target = 1.16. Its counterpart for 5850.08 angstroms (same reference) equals 0.94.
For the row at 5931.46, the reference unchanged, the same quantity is 1.05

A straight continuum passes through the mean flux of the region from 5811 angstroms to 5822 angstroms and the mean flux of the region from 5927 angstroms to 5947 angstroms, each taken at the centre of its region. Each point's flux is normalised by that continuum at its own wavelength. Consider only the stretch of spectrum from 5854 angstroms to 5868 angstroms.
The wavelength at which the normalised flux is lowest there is 5855.47 angstroms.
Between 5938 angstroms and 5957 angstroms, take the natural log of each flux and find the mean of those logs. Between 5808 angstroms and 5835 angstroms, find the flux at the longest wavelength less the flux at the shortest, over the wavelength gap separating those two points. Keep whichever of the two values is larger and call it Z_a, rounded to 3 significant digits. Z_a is 2.64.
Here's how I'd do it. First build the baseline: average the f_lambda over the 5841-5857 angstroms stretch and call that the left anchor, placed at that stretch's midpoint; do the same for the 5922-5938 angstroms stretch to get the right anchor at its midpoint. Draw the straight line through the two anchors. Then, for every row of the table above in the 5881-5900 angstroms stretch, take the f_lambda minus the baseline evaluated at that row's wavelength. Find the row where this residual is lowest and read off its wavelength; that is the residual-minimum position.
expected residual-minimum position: 5890.63 angstroms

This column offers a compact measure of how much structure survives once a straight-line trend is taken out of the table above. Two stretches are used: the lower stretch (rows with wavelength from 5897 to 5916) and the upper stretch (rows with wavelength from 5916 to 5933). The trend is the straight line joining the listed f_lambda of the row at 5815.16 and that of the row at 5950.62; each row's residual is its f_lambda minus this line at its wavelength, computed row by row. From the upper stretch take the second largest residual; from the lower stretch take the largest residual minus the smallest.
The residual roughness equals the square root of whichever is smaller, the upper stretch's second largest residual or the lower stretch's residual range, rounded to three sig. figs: 0.715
